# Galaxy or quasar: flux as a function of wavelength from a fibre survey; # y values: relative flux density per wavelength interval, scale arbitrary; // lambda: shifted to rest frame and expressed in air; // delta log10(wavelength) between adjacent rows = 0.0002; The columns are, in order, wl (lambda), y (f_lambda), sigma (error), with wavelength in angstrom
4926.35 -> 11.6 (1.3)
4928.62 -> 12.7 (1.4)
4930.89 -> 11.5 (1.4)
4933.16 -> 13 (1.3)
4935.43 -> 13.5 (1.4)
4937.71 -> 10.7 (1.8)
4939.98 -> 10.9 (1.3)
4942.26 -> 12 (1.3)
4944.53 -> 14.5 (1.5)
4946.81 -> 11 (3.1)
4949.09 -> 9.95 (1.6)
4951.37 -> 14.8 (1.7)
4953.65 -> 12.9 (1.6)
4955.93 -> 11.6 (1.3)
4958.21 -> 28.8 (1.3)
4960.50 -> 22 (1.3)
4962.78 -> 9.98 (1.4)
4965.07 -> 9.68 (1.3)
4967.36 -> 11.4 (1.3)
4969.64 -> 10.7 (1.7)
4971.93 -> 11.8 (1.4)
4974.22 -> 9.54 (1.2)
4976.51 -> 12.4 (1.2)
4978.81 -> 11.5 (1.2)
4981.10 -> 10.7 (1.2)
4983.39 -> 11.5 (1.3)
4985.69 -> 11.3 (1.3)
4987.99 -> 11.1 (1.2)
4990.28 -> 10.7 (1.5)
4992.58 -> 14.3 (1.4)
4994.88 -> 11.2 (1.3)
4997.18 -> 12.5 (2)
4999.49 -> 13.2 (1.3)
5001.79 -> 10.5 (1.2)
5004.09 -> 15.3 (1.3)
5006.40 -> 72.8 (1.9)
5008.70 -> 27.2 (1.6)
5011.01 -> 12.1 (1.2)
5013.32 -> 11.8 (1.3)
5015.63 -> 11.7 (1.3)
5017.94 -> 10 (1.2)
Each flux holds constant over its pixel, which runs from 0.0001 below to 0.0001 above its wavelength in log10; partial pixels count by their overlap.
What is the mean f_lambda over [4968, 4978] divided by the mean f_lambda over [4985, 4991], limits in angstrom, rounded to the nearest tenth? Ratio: 1.0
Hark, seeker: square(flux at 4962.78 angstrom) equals 100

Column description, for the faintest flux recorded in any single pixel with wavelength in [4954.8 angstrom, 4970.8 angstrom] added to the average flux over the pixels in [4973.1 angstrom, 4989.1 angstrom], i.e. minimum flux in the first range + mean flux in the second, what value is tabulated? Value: 20.8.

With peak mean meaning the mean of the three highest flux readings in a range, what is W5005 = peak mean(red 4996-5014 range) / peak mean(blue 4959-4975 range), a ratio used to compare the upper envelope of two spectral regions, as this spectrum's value 2.6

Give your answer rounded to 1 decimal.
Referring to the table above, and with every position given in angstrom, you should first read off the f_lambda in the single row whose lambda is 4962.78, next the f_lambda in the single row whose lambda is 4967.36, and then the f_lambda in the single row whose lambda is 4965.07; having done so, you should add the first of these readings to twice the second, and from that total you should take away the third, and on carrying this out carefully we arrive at 23.1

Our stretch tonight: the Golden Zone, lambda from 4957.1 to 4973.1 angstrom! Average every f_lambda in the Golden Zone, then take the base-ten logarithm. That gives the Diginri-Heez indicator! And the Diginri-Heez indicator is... 1.17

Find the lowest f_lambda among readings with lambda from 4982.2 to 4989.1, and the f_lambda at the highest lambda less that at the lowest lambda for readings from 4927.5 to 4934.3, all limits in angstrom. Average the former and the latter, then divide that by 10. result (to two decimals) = 0.57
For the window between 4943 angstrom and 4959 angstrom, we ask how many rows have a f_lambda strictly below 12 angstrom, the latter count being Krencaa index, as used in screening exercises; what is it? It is 3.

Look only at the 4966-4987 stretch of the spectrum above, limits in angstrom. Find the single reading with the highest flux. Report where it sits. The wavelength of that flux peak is 4976.51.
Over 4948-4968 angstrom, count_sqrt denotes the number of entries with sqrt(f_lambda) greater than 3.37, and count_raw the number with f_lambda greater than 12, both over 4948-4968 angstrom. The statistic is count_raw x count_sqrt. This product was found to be 24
